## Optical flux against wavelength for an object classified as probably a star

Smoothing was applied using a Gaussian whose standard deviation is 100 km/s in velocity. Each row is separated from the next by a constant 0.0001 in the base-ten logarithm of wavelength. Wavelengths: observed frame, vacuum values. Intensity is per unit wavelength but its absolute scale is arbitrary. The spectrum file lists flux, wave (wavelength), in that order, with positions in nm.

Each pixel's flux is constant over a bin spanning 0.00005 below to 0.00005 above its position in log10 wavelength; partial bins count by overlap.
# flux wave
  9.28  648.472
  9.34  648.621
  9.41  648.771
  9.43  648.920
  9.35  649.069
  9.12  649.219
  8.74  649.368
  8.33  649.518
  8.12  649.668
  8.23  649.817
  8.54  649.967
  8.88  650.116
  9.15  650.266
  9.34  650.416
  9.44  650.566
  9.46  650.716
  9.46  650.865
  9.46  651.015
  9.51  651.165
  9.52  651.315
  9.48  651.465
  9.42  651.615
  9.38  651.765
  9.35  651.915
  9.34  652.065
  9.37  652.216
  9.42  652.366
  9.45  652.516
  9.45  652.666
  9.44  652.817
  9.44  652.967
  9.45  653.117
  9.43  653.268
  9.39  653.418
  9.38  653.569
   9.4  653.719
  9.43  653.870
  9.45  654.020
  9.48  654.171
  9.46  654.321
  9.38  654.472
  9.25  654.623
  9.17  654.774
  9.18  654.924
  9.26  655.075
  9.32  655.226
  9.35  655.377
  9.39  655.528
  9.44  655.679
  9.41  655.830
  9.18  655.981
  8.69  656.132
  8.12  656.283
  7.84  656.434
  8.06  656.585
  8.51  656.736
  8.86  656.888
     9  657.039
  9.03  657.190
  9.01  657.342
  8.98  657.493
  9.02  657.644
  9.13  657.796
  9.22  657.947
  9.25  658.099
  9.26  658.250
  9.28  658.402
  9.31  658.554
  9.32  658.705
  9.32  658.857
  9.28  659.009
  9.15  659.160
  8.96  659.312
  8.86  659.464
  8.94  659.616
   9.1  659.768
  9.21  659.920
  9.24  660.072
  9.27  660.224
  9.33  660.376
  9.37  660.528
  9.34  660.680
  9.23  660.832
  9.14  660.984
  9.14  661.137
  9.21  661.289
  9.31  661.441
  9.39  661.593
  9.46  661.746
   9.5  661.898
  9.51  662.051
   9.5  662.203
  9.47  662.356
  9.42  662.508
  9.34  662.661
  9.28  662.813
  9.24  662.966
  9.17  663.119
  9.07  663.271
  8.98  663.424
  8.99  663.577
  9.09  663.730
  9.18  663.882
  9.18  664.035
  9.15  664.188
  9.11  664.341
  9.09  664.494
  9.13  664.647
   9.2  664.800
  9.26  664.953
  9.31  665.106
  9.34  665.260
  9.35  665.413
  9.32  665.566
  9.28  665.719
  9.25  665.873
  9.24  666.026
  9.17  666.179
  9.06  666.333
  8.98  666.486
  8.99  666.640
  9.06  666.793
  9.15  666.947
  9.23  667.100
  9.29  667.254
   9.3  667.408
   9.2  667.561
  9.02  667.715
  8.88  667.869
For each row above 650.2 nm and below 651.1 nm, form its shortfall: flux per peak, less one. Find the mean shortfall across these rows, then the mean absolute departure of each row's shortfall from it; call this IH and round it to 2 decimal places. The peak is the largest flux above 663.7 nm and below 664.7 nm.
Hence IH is 0.01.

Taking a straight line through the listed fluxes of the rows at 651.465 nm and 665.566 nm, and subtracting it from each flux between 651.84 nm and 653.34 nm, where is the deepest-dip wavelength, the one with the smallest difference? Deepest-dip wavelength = 652.065 nm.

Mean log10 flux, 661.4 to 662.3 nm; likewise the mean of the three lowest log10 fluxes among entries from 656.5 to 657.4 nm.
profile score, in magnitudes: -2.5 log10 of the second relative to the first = 0.05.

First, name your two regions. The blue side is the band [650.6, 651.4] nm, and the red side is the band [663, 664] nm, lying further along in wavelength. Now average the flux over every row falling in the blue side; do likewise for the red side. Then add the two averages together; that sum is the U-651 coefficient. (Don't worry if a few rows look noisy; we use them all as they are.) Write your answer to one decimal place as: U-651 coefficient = 18.6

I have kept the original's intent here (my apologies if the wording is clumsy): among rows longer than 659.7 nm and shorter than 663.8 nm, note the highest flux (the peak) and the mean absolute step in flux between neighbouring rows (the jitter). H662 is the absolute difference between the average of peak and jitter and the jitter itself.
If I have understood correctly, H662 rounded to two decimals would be 4.73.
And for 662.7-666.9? 4.65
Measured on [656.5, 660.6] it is 4.64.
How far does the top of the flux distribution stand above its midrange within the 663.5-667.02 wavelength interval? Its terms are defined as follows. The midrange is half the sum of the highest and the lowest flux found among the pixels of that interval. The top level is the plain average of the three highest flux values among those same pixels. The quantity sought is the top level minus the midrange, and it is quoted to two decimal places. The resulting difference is 0.17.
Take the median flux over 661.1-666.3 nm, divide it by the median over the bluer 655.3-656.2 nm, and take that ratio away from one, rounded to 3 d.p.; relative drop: 0.013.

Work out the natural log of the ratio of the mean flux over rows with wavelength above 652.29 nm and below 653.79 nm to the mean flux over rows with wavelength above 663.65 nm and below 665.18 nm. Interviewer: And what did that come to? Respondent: 0.027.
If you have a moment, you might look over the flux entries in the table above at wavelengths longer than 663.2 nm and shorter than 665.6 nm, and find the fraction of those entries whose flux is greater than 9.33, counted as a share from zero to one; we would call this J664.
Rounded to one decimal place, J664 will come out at 0.1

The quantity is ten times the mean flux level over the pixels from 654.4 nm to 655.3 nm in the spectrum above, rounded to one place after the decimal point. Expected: 92.6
